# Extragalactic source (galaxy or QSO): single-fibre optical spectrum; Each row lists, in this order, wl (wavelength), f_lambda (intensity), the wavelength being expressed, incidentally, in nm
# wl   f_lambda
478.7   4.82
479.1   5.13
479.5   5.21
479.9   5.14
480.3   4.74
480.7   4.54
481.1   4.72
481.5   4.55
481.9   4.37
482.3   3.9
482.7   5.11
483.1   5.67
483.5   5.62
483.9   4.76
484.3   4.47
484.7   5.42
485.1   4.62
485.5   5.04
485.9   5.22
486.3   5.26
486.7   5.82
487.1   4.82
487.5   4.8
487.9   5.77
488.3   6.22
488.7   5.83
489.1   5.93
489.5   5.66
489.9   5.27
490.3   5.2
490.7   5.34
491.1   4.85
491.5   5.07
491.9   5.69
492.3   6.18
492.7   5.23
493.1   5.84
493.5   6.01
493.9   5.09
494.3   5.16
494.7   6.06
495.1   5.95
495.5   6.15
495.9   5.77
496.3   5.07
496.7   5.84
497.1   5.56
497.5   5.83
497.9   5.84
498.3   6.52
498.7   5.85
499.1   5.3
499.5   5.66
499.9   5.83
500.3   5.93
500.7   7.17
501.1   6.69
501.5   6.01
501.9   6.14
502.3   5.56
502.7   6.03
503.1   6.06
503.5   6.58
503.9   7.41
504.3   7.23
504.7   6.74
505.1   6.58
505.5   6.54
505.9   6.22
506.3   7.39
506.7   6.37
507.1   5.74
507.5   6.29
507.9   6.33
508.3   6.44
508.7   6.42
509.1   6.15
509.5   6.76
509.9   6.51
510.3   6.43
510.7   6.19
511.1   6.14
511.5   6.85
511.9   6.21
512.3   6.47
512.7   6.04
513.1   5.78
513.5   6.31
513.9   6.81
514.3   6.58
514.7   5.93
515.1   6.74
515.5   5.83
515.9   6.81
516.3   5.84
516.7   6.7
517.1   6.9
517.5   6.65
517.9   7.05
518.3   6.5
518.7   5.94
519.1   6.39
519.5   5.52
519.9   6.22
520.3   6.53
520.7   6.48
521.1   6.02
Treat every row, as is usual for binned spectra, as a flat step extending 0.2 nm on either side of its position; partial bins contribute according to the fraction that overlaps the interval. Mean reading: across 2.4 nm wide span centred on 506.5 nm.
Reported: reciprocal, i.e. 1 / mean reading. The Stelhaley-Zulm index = 0.156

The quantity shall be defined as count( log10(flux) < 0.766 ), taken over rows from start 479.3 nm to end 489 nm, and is 23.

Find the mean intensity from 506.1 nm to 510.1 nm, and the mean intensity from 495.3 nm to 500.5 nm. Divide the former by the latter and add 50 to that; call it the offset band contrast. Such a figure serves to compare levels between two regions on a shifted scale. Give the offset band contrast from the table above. 51.1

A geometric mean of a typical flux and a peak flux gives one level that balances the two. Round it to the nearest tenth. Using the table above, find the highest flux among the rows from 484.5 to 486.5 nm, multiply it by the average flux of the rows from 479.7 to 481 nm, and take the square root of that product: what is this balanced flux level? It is 5.1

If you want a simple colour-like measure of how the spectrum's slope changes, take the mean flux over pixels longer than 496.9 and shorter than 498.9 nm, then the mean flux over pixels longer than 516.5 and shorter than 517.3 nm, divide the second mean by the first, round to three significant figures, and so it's 1.15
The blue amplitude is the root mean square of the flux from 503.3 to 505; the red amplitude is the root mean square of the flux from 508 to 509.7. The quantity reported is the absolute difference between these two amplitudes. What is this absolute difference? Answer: 0.55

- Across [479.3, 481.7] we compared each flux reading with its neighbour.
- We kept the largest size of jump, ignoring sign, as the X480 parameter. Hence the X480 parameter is 0.4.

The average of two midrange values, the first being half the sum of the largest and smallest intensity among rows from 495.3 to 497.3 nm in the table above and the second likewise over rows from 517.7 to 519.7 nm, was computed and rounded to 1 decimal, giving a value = 5.9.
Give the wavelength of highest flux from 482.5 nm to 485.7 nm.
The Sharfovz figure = 483.1 nm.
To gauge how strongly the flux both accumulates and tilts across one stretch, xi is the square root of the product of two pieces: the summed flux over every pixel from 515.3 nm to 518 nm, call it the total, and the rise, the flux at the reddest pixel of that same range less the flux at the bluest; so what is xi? 7.5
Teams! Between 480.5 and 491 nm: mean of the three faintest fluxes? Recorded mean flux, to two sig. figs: 4.2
